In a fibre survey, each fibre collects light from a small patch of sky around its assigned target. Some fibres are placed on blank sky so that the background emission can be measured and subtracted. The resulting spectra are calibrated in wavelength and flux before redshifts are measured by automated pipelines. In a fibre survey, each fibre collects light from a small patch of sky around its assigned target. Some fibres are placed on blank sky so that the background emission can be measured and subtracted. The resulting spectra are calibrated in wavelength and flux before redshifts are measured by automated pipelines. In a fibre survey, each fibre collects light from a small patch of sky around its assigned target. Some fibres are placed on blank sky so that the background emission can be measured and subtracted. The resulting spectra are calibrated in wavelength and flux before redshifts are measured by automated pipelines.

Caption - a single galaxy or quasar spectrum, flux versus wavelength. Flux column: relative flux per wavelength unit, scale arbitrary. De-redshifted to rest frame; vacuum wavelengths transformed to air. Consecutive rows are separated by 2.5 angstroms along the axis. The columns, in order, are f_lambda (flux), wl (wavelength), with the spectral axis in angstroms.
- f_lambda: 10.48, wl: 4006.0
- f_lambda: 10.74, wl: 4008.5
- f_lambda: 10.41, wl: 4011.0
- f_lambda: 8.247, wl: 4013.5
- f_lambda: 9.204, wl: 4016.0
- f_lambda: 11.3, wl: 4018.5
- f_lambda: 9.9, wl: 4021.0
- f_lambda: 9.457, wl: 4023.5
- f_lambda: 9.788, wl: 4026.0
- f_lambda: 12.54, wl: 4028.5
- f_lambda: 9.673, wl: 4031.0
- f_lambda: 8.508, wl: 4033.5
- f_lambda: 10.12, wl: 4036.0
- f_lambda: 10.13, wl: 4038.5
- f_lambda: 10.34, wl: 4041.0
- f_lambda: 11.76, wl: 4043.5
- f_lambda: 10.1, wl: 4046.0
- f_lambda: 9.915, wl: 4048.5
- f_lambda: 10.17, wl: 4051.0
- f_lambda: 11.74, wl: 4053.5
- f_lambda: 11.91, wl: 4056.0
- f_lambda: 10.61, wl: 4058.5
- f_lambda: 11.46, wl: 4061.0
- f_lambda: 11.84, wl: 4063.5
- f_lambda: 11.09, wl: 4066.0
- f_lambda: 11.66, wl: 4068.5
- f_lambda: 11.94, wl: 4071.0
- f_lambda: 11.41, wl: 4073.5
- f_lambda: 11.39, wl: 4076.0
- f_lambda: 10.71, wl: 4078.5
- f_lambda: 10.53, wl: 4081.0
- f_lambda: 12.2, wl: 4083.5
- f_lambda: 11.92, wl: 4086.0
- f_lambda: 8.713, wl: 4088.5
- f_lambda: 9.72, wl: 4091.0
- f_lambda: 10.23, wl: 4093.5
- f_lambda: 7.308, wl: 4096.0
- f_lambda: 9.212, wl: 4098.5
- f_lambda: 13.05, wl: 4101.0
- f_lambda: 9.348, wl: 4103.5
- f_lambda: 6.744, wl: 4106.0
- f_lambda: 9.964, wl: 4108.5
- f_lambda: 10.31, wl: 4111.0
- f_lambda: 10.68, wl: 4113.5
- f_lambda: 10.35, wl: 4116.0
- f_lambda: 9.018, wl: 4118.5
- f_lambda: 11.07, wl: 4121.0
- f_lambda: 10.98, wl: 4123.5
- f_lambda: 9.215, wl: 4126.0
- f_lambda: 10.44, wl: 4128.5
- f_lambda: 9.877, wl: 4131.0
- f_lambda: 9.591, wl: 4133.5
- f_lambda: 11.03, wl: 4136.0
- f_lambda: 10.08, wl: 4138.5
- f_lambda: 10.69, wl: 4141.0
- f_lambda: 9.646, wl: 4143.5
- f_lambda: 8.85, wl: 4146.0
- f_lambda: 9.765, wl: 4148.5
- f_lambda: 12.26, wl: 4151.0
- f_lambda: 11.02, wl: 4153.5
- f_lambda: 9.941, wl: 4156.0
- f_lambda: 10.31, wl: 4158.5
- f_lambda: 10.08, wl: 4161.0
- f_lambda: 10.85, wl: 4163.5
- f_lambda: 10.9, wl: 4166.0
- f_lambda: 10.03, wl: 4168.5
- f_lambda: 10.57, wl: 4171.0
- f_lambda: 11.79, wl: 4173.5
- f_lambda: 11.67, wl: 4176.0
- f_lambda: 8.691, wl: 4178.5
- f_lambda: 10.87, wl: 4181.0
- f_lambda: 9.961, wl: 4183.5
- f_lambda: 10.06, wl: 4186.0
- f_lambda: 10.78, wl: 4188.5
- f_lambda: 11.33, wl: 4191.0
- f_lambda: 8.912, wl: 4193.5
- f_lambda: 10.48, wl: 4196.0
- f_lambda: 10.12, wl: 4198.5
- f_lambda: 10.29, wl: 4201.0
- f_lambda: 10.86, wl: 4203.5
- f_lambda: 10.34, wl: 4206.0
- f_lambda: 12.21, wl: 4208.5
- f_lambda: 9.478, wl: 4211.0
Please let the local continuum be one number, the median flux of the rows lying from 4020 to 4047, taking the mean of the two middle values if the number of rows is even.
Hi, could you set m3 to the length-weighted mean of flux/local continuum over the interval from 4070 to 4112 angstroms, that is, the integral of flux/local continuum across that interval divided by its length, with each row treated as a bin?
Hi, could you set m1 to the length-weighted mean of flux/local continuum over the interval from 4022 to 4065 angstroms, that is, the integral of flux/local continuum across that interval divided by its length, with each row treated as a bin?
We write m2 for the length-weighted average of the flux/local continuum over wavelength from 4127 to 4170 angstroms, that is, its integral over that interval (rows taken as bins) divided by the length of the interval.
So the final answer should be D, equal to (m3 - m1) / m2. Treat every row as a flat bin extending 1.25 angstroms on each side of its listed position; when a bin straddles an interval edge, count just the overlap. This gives -0.03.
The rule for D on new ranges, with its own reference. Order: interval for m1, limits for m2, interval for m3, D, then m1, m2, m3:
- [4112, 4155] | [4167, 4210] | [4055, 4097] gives 0.06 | 1.02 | 1.04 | 1.08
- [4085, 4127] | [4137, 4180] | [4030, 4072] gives 0.09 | 0.98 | 1.03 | 1.07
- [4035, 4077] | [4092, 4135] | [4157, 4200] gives -0.06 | 1.09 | 0.98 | 1.03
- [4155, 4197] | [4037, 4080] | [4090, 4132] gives -0.05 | 1.03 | 1.10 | 0.98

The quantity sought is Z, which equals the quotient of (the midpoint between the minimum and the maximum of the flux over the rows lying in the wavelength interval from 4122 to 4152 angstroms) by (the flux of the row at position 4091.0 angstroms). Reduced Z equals 1.09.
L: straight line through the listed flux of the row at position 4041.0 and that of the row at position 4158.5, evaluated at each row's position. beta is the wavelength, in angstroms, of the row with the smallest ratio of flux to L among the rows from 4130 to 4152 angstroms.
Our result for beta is 4146.0 angstroms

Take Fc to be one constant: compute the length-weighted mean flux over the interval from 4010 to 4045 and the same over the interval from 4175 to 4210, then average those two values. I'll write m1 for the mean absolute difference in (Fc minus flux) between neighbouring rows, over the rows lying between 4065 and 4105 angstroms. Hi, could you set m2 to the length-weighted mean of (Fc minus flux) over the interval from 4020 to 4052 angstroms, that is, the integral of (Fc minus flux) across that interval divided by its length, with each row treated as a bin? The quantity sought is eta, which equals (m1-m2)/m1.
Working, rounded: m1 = 1.4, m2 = 0.09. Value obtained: 0.94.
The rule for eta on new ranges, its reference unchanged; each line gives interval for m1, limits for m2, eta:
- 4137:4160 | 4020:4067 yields 1.29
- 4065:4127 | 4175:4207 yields 1.04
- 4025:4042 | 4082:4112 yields 0.74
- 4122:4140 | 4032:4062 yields 1.26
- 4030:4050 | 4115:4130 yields 0.88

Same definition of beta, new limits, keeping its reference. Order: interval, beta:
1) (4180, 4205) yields 4193.5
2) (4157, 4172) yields 4168.5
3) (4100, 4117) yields 4106.0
